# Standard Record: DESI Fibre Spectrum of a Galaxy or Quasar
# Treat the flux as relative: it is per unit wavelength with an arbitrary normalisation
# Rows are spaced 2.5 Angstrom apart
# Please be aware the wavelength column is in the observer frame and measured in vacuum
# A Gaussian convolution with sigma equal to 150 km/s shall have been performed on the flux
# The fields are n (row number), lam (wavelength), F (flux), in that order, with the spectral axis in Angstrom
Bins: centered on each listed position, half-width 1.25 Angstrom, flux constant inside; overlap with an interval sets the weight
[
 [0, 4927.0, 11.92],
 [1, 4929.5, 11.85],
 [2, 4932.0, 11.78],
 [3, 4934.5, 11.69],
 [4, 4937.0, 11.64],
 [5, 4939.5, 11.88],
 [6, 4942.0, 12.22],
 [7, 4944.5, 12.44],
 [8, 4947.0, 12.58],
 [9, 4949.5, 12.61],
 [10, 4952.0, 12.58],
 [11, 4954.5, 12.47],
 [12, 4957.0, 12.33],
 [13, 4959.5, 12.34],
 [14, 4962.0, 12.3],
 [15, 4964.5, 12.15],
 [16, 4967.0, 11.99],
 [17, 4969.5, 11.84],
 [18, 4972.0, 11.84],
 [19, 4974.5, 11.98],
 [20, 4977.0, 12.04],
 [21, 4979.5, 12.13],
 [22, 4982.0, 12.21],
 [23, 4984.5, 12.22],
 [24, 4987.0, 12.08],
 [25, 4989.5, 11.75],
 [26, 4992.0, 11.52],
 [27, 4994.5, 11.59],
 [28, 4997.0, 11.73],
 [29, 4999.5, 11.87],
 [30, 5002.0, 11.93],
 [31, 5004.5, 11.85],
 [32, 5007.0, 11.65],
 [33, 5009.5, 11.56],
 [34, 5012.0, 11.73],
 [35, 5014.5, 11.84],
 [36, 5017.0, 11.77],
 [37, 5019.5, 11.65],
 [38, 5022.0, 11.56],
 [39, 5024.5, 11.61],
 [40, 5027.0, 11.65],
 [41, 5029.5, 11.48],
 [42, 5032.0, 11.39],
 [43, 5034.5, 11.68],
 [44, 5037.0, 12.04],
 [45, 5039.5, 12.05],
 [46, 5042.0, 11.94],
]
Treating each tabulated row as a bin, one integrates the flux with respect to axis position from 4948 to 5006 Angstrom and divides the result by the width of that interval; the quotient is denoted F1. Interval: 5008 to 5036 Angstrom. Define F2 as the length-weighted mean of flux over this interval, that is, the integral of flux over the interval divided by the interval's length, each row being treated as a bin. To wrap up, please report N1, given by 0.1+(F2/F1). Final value 1.06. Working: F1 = 12.1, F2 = 11.6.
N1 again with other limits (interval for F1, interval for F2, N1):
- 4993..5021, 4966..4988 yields 1.13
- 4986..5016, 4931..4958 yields 1.14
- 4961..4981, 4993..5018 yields 1.08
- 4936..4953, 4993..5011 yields 1.06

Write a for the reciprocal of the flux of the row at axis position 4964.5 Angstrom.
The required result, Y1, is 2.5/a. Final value 30.4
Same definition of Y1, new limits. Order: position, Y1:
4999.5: 29.7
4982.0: 30.5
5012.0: 29.3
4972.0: 29.6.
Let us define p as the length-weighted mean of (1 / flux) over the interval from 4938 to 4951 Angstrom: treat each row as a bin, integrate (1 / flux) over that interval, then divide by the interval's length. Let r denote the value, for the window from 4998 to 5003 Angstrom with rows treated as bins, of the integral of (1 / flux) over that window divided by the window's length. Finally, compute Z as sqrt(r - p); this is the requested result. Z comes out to 0.055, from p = 0.0811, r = 0.0841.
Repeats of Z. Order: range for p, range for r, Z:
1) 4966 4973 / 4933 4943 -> 0.018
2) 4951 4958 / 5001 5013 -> 0.070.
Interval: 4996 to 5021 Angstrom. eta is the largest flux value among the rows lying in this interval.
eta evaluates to 11.93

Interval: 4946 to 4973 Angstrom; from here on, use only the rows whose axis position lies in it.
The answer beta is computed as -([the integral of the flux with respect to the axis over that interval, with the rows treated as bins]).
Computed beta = -331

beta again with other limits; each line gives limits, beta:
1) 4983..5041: -682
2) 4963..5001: -453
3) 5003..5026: -269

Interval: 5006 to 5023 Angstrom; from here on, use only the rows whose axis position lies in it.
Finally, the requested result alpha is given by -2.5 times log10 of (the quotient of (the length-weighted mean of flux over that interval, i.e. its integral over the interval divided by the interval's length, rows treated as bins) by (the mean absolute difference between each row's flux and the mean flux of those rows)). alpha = -5.3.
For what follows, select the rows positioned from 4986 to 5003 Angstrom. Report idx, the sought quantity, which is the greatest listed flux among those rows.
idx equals 12.08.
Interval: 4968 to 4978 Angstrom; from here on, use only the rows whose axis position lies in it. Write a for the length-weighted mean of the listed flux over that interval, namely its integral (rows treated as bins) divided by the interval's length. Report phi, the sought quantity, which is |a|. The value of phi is 11.9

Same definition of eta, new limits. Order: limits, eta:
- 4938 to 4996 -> 12.61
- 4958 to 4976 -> 12.34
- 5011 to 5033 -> 11.84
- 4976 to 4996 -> 12.22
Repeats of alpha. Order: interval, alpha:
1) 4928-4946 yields -4.3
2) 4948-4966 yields -4.9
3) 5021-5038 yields -4.8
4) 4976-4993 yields -4.4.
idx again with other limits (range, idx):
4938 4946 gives 12.44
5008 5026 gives 11.84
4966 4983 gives 12.21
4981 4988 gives 12.22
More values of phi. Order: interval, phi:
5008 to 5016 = 11.7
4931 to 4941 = 11.8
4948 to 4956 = 12.5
